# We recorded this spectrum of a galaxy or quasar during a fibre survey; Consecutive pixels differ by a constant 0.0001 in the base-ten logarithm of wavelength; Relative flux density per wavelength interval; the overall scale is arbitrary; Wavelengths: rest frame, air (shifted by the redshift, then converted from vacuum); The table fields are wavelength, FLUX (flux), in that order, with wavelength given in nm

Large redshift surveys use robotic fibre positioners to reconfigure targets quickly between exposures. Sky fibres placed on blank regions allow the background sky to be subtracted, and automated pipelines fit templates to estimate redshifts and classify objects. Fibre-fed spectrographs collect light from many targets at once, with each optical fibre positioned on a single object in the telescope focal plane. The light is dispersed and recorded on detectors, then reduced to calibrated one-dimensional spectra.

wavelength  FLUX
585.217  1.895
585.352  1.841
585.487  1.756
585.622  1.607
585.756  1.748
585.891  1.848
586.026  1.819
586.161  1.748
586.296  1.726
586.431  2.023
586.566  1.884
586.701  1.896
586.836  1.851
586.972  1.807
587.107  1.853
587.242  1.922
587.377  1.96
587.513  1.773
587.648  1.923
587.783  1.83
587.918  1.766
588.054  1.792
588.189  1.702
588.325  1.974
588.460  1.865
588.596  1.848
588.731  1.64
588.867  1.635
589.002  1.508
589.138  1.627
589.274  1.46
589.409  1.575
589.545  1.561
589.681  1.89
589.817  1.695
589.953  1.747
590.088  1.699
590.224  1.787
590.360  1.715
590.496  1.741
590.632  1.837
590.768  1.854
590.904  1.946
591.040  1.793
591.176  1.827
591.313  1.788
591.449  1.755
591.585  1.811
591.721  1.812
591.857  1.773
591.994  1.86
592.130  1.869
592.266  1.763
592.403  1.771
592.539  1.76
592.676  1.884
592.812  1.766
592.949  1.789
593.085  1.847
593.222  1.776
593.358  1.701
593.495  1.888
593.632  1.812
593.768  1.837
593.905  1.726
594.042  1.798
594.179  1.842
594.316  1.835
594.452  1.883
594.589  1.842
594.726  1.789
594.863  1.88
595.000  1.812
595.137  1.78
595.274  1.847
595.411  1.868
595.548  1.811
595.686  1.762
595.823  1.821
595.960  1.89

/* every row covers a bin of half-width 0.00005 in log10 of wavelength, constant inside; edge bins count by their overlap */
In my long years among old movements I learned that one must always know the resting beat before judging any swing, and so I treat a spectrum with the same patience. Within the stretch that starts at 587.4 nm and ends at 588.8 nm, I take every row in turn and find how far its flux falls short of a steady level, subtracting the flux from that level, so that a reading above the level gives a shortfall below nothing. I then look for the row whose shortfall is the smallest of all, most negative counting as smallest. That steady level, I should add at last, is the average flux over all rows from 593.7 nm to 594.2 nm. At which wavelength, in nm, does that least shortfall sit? 588.325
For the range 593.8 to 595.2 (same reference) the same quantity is 594.452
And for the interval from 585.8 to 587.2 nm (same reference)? 586.431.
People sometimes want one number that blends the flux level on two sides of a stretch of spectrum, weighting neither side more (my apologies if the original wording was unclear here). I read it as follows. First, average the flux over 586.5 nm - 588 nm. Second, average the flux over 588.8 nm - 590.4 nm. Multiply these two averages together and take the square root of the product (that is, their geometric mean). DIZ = 1.756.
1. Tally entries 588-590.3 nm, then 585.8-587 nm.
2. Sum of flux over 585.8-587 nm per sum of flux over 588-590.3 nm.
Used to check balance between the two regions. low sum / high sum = 0.6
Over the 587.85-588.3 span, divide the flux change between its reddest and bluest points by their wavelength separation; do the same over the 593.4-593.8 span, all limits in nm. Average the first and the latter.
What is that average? -0.21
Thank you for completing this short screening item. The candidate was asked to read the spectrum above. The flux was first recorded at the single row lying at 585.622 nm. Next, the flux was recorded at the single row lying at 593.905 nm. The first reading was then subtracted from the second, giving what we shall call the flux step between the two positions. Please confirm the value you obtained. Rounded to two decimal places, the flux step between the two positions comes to 0.12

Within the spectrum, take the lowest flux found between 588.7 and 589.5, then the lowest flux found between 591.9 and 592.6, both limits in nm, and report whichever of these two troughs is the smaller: 1.46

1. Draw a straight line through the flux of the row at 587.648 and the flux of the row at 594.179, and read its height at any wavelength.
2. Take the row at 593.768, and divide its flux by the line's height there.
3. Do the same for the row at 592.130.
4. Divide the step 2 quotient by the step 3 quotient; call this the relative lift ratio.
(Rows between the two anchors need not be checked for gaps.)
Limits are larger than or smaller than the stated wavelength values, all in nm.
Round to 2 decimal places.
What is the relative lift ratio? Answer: 0.99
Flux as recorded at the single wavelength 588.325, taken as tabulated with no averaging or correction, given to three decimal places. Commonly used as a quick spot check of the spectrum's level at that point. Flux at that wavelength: 1.974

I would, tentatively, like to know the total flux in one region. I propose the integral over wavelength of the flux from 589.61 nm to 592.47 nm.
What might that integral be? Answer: 5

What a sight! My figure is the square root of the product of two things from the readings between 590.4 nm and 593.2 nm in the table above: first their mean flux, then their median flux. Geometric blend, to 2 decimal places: 1.81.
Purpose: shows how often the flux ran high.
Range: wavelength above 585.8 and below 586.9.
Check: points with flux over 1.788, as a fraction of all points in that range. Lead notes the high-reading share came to 0.75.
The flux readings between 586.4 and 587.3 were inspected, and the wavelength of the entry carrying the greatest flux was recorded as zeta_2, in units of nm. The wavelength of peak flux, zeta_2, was 586.431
